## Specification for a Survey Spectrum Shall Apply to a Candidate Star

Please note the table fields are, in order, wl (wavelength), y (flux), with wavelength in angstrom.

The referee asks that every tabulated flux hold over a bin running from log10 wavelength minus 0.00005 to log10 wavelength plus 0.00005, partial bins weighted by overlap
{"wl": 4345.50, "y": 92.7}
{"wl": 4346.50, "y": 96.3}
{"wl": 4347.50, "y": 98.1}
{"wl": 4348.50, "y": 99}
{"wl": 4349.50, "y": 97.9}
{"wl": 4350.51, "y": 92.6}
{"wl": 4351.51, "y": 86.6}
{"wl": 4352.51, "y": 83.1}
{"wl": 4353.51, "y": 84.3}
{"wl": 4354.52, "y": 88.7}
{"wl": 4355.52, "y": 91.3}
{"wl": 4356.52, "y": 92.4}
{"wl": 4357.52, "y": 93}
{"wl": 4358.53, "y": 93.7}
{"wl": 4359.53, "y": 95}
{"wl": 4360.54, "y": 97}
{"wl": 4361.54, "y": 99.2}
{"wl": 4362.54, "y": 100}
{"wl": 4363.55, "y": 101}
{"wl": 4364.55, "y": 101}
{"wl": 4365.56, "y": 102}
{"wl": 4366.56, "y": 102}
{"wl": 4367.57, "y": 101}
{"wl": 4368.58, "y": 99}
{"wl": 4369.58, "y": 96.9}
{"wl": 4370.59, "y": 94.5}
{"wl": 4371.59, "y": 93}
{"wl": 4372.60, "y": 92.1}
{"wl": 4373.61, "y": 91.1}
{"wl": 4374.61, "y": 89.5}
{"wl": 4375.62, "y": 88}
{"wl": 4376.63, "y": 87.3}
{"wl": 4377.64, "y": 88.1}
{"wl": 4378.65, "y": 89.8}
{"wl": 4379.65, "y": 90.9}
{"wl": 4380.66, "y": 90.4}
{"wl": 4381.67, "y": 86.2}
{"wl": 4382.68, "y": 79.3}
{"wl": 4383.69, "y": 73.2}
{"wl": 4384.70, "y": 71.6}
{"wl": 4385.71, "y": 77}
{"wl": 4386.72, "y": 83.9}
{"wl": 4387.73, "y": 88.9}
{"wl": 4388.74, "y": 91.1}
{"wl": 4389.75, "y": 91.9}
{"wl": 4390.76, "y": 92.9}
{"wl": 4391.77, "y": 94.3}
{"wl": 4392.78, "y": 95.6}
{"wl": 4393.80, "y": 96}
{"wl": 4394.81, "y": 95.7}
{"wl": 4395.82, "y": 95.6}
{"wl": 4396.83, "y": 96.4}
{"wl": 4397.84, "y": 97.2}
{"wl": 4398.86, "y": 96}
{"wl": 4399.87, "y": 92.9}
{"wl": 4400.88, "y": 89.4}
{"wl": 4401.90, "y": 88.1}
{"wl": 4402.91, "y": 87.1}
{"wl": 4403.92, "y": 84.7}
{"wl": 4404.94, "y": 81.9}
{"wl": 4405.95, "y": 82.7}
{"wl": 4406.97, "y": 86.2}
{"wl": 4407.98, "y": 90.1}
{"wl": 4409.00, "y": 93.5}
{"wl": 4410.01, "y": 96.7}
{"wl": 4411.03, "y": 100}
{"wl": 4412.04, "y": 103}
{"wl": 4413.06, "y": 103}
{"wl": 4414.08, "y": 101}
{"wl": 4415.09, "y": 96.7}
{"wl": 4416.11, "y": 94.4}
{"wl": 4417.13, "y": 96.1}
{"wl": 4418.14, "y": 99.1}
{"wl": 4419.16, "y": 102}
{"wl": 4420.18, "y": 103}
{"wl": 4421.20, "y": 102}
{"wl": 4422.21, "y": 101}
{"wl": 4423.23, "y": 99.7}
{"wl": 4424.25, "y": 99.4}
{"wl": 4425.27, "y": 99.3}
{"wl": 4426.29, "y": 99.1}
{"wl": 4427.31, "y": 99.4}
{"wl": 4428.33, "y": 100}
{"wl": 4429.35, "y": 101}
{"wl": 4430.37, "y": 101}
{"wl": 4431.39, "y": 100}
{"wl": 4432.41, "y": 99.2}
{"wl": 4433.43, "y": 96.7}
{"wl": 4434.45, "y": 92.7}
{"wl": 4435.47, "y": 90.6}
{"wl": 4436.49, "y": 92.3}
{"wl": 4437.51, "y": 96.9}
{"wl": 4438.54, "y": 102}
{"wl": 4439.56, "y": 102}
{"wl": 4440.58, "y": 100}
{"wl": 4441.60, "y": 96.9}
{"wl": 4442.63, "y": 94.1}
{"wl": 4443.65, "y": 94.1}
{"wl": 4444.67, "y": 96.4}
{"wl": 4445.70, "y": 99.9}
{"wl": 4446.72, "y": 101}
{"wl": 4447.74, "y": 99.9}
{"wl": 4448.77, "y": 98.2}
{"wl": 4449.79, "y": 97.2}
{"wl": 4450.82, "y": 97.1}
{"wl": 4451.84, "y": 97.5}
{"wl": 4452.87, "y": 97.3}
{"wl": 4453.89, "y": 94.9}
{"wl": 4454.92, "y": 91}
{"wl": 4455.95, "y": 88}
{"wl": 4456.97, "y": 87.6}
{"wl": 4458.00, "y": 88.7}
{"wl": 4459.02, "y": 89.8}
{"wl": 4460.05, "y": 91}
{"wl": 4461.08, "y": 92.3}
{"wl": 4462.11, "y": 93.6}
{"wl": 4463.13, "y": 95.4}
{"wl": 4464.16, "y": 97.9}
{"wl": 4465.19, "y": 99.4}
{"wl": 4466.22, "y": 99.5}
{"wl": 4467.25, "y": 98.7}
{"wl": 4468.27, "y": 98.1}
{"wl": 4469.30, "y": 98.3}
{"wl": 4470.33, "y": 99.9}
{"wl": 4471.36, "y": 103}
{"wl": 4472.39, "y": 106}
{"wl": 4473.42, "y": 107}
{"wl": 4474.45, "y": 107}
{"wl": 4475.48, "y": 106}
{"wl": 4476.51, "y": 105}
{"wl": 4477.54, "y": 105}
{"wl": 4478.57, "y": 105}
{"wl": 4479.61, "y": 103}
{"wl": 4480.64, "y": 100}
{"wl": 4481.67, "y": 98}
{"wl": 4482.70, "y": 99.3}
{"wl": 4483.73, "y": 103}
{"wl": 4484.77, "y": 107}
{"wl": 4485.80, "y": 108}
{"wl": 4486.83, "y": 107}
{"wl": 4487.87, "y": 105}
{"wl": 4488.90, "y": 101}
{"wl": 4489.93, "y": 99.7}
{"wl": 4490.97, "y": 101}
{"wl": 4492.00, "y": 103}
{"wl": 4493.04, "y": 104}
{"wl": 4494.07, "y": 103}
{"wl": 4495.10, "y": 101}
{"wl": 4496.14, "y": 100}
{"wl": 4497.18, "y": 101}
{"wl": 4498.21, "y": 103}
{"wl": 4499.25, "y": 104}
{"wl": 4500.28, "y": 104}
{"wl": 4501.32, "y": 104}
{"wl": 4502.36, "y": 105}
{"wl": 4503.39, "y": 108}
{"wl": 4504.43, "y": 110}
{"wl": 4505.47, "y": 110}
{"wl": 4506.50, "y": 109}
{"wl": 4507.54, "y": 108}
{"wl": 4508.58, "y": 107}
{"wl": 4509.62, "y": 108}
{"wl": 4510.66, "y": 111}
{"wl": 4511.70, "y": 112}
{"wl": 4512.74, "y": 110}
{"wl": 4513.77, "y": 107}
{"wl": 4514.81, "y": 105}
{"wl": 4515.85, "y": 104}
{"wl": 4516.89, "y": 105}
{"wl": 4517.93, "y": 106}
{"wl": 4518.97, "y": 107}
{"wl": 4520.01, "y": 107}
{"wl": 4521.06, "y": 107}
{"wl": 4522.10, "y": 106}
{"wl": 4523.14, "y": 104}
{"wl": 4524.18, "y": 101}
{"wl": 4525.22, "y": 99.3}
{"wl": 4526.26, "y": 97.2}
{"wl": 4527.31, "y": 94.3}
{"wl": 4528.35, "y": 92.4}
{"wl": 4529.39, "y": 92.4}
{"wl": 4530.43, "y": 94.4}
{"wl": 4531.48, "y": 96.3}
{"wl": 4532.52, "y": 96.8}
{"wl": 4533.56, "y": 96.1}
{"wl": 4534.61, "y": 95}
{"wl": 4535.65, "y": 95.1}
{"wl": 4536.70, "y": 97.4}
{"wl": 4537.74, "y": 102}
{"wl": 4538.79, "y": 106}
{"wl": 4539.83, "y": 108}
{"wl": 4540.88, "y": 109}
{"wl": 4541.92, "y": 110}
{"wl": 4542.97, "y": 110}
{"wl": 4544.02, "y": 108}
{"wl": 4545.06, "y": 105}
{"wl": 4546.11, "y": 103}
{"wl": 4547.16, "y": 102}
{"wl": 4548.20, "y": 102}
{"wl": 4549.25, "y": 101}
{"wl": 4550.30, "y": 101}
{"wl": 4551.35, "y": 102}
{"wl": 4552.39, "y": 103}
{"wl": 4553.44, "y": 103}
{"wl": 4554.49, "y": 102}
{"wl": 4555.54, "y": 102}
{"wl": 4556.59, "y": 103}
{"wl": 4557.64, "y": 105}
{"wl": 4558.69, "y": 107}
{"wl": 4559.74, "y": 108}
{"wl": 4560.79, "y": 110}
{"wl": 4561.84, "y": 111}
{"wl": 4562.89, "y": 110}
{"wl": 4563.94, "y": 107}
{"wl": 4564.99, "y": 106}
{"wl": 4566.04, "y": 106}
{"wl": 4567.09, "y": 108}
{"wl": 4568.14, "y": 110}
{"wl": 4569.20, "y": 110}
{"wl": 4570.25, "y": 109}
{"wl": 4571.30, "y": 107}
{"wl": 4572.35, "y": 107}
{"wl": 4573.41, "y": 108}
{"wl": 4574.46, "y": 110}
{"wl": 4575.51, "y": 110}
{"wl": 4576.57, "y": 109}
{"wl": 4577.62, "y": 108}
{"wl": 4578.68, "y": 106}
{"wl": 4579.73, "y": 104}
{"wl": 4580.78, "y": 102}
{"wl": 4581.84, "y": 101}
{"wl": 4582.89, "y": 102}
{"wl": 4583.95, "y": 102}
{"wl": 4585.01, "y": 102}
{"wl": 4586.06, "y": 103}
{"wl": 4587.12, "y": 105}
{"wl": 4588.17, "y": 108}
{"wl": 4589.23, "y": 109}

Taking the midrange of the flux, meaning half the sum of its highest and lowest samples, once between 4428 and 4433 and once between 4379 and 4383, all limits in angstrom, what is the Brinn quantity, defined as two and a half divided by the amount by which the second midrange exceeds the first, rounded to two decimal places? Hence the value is -0.17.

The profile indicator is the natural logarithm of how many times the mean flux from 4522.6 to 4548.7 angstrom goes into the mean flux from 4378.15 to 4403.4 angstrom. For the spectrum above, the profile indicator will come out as -0.12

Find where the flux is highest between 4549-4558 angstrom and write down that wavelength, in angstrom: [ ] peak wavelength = 4557.64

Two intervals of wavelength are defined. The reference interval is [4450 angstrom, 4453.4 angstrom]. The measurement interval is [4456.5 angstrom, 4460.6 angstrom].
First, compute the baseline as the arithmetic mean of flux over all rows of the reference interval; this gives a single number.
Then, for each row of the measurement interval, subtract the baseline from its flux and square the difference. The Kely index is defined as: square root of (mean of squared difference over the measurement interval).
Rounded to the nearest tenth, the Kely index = 8.1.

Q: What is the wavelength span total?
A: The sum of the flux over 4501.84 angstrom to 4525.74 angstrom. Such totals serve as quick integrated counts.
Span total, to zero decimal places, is 2456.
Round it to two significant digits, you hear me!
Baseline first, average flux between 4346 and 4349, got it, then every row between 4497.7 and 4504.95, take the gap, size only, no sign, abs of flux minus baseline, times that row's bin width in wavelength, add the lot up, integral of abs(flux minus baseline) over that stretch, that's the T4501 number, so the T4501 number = 55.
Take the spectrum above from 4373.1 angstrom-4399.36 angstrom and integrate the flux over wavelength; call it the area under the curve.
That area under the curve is 2341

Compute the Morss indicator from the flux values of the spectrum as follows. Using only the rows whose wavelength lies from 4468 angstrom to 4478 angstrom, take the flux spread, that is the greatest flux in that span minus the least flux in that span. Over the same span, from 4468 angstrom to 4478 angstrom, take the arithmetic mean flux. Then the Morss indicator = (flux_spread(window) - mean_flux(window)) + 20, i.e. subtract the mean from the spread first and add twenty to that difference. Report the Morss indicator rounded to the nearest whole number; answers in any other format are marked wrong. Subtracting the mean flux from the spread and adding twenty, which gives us -75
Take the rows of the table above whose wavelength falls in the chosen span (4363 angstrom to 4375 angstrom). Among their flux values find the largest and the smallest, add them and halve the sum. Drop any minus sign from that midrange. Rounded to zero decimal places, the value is 96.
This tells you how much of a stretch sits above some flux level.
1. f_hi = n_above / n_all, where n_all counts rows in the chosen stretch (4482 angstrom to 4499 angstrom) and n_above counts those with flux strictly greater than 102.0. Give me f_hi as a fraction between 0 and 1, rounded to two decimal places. 0.56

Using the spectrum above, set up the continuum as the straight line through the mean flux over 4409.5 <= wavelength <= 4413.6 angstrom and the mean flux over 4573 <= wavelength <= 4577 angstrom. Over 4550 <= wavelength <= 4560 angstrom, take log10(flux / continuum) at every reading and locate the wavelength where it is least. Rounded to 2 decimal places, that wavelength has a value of 4550.30 angstrom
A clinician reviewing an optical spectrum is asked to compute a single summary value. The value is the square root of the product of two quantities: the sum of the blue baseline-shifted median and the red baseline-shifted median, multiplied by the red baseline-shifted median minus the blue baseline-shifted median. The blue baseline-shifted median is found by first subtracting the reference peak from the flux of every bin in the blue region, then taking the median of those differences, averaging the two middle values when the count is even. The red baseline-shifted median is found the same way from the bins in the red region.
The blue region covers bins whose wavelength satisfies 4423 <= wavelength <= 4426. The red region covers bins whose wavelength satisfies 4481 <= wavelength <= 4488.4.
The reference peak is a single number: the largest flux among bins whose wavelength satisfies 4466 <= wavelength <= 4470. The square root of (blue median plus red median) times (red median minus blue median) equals 5.5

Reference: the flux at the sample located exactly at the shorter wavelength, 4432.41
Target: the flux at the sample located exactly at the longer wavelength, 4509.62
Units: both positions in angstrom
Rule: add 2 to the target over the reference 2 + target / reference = 3.09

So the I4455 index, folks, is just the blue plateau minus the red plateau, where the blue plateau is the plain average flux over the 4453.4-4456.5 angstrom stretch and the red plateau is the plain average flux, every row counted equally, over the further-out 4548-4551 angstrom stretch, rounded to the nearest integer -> -10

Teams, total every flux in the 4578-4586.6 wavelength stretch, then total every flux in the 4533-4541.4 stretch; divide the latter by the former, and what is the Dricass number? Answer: 0.984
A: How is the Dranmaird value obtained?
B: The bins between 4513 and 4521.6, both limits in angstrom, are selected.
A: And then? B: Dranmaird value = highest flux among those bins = 107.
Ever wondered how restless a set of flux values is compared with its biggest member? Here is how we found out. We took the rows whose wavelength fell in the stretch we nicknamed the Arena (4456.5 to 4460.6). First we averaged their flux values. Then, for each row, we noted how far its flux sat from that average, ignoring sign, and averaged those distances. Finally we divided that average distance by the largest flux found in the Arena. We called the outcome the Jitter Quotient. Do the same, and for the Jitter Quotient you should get 0.012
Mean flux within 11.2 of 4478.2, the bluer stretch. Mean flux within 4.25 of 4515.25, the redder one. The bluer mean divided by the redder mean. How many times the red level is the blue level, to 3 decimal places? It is 0.964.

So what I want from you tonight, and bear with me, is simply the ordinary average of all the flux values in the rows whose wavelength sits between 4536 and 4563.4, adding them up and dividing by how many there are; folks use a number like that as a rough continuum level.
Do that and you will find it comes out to 105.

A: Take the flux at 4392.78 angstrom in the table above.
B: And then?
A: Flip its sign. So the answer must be -96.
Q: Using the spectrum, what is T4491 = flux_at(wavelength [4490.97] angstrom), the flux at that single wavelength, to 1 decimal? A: 101.0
